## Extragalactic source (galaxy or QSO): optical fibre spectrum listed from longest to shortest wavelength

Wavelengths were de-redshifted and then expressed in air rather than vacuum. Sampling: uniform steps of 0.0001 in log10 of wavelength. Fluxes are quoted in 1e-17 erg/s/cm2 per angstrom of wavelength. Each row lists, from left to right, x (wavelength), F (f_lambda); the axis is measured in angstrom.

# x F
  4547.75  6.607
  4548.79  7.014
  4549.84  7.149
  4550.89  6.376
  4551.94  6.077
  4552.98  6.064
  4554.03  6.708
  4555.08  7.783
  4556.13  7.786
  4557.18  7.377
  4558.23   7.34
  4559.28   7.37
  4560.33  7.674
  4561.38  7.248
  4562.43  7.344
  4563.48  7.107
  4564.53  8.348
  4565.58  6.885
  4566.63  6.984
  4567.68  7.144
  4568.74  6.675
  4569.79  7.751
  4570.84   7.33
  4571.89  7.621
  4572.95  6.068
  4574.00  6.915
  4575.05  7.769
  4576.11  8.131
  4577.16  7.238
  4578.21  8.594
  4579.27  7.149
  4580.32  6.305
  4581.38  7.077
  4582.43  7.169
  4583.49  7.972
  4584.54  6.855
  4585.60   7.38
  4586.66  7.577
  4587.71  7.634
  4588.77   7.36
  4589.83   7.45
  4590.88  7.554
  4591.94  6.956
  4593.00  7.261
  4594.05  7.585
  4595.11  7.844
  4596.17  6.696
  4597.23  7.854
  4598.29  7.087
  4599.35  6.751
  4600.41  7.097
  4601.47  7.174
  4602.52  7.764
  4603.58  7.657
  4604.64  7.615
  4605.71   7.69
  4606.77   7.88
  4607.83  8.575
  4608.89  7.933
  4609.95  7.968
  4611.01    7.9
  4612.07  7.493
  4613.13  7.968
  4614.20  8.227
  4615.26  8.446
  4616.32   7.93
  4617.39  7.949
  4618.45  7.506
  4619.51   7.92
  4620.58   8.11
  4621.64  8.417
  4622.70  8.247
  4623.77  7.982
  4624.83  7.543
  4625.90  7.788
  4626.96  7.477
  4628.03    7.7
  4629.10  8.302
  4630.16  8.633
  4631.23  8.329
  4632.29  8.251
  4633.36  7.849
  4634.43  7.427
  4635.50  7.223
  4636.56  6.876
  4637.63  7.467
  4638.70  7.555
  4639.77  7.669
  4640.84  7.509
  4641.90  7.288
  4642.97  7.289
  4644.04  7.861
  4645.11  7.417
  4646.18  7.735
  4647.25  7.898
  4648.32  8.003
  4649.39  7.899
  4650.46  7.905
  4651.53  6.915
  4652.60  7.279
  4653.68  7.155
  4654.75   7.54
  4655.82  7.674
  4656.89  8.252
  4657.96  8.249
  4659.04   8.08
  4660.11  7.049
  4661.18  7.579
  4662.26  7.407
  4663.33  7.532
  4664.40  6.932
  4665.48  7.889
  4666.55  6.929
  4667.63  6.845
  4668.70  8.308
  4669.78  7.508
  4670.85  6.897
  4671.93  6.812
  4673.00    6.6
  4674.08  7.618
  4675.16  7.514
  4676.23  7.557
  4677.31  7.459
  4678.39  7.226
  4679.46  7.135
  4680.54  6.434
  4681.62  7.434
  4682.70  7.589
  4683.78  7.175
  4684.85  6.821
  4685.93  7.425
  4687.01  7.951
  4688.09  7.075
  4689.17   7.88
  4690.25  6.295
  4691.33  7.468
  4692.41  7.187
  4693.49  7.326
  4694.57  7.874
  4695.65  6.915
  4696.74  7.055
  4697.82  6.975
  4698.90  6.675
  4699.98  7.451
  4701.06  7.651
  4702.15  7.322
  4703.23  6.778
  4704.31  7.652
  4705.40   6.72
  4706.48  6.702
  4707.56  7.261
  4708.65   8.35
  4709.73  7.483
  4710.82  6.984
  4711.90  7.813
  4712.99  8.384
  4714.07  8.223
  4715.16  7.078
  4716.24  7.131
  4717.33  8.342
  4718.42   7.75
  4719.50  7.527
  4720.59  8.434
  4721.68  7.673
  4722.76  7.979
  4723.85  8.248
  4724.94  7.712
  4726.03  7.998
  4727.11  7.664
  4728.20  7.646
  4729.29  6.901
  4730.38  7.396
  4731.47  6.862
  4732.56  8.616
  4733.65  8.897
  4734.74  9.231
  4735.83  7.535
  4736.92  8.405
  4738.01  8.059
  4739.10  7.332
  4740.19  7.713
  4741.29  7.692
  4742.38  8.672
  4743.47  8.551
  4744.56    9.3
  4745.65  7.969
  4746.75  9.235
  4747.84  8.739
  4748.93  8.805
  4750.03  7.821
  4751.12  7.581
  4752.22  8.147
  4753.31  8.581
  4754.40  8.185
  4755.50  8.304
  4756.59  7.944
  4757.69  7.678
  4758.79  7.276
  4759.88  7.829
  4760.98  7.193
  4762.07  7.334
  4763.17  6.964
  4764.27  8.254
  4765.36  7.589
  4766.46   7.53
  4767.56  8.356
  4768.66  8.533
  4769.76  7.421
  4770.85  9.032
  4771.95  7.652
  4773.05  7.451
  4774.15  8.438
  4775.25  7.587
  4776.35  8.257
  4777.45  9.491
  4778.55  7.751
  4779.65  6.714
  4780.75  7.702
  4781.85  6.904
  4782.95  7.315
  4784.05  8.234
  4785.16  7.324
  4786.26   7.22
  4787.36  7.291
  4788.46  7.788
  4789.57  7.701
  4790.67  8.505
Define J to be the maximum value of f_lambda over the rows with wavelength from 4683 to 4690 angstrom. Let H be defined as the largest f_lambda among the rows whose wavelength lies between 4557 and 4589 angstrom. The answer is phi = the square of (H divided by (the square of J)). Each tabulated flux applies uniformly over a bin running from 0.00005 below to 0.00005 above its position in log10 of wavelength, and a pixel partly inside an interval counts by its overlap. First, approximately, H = 8.594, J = 7.951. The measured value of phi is 0.0185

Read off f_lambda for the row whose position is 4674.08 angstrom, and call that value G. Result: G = 7.618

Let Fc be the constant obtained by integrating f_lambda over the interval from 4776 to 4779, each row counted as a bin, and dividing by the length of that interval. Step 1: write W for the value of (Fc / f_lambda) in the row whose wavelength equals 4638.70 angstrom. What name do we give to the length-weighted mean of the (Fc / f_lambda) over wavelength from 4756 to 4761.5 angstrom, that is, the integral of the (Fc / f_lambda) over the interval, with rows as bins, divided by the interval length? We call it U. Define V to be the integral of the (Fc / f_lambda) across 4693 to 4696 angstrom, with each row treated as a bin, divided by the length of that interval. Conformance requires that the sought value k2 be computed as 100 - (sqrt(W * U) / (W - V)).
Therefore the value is 141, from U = 1.13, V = 1.16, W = 1.13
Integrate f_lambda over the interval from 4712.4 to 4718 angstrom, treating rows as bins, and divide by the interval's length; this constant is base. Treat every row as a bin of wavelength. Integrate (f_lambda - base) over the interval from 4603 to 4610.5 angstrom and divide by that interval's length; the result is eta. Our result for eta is 0.1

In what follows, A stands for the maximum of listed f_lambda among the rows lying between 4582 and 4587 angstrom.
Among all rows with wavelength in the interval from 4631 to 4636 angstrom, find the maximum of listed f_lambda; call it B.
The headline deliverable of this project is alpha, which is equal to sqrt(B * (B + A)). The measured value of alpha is 11.7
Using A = 7.972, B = 8.329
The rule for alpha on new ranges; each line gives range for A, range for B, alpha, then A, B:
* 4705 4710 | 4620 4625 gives 11.9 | 8.35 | 8.417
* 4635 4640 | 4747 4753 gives 12.0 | 7.669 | 8.805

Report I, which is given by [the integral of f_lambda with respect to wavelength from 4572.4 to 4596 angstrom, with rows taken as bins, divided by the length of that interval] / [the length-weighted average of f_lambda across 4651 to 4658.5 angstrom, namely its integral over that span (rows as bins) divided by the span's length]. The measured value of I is 0.97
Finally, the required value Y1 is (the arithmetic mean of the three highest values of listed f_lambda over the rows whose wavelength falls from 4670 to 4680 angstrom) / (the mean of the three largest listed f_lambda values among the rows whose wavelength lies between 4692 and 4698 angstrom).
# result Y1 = 1.01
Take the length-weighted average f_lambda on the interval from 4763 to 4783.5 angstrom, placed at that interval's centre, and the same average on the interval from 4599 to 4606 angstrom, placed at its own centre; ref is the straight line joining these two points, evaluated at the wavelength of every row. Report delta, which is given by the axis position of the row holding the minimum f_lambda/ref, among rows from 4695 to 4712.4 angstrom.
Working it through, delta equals 4698.90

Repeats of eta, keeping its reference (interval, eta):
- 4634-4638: -0.6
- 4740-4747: 0.6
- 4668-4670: 0.1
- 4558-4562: -0.4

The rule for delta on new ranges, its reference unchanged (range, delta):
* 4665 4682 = 4680.54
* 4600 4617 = 4600.41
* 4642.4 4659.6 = 4651.53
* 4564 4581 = 4572.95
